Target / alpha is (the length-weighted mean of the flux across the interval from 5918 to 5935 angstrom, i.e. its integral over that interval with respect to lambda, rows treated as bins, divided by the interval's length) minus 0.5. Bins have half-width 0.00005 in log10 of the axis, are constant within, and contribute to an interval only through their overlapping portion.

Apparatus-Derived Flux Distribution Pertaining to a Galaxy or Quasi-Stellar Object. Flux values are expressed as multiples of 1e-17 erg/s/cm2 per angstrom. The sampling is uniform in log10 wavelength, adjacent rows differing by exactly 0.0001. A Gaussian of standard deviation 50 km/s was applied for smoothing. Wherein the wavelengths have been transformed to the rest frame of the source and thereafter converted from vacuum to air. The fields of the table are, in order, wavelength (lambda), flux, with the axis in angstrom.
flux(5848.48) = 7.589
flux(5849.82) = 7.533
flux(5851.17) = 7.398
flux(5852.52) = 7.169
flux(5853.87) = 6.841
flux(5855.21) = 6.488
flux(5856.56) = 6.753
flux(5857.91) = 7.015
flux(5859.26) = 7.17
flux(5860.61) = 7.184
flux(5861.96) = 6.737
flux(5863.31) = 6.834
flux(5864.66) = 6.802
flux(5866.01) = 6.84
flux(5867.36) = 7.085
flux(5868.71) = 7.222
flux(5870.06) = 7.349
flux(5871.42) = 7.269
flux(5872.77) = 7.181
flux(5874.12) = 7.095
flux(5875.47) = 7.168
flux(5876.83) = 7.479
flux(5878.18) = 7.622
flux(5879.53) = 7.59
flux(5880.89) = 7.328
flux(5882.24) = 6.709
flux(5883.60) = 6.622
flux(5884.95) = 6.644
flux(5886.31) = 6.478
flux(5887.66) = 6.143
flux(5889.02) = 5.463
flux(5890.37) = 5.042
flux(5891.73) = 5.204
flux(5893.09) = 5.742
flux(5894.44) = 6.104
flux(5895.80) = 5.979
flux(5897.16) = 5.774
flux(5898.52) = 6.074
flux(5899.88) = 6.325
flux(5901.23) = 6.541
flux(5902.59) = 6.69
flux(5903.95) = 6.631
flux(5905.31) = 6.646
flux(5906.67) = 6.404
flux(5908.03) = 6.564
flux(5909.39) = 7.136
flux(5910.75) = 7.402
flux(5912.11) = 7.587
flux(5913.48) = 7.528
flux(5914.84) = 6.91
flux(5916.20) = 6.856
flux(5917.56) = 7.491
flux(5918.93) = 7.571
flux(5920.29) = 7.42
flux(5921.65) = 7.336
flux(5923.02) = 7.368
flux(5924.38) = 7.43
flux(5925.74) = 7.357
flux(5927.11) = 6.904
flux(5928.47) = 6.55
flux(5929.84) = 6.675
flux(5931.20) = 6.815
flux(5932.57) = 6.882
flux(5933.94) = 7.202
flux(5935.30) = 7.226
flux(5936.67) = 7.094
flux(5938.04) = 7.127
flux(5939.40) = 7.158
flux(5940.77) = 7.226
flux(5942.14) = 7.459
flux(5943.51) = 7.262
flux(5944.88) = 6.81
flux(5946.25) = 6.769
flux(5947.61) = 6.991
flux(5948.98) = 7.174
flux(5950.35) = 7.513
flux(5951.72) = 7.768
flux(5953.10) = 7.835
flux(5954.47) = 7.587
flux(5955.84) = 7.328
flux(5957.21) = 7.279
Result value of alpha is 6.63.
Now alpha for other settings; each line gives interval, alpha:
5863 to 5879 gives 6.68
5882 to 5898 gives 5.47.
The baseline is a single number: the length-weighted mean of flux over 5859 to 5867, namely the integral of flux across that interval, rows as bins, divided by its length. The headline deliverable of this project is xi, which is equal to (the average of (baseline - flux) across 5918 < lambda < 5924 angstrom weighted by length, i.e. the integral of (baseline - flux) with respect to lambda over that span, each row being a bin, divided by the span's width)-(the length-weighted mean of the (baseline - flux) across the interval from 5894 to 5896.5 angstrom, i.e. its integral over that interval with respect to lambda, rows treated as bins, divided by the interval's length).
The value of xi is -1.4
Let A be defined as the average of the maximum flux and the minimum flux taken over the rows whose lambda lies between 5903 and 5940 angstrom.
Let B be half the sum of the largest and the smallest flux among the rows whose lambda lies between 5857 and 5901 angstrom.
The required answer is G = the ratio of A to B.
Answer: 1.10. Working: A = 7.00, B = 6.33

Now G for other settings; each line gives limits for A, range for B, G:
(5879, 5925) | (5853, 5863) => 0.92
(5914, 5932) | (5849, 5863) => 1.01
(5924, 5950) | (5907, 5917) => 0.99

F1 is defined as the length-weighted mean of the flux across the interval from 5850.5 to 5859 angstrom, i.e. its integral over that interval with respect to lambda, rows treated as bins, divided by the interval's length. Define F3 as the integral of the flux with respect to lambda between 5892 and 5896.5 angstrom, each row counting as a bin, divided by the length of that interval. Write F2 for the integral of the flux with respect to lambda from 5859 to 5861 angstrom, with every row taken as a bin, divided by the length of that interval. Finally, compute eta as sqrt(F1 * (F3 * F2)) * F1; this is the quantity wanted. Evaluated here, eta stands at 119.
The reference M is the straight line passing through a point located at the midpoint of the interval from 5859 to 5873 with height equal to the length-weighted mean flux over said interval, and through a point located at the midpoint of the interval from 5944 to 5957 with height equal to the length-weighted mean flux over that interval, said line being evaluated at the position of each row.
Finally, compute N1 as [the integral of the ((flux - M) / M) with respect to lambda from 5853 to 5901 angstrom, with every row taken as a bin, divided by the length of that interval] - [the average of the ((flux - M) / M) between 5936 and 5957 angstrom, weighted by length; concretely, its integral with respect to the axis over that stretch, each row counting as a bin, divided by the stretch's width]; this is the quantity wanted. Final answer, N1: -0.06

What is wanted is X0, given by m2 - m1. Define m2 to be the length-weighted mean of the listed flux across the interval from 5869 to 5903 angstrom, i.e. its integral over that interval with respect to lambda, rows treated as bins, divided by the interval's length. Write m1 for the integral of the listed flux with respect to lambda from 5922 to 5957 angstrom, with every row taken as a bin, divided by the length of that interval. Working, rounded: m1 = 7.18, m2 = 6.55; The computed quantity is -0.6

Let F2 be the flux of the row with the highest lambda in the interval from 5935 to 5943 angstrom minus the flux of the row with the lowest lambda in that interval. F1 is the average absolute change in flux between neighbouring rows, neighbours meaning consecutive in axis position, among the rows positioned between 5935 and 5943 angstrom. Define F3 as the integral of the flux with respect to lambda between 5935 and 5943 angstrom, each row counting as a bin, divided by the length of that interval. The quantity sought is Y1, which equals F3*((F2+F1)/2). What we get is 1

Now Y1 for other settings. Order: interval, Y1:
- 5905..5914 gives 4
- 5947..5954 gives 4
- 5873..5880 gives 2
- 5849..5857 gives -2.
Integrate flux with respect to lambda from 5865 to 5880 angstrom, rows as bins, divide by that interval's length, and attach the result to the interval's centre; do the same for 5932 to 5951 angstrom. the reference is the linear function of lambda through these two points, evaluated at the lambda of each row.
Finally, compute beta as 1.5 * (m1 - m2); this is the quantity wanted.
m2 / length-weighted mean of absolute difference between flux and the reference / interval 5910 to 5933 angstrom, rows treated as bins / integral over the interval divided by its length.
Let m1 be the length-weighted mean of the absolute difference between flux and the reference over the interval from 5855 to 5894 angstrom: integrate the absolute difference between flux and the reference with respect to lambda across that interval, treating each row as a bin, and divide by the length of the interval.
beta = 0.38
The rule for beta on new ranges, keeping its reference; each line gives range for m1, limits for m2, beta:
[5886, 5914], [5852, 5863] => 0.88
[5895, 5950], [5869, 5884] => 0.24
